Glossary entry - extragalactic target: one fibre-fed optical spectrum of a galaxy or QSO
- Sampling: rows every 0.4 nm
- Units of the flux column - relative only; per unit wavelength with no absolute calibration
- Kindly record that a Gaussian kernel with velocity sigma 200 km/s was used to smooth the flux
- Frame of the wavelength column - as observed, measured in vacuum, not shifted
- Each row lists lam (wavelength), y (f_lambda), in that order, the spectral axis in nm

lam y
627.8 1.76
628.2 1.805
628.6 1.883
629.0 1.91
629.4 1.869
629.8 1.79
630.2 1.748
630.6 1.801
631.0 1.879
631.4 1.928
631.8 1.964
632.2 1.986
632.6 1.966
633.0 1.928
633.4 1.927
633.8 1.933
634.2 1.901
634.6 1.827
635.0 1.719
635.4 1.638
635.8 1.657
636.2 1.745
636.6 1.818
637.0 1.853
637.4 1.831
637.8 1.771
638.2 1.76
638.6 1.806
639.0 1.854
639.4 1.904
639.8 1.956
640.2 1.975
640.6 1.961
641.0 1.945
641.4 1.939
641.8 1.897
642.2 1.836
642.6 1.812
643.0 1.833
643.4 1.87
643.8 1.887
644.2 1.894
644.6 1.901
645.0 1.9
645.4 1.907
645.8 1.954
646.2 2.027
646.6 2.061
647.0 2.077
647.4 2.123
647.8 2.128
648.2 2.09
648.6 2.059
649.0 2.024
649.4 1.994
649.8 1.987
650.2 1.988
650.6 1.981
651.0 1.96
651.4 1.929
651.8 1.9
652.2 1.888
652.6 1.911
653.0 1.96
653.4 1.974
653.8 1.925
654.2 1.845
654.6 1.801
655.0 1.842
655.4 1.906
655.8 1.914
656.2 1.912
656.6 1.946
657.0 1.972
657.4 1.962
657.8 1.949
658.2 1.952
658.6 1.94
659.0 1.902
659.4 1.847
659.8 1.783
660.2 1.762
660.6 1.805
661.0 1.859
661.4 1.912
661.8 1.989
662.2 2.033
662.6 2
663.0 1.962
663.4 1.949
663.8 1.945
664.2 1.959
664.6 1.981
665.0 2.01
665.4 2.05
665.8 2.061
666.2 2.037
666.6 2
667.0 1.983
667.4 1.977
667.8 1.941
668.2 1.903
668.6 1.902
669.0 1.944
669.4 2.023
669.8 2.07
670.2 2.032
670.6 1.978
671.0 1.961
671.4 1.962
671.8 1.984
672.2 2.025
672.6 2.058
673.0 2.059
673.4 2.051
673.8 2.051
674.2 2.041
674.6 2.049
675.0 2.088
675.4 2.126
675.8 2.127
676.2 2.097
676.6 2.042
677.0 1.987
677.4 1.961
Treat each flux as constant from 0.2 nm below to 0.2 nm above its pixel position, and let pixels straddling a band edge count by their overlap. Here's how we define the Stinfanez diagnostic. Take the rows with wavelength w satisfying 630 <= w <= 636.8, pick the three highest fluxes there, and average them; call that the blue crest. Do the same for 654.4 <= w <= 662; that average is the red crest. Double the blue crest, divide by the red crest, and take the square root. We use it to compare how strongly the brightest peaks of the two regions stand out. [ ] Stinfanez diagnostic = 1.41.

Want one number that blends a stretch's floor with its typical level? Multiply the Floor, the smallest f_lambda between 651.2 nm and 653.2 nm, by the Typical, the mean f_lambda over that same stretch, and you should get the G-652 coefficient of 3.62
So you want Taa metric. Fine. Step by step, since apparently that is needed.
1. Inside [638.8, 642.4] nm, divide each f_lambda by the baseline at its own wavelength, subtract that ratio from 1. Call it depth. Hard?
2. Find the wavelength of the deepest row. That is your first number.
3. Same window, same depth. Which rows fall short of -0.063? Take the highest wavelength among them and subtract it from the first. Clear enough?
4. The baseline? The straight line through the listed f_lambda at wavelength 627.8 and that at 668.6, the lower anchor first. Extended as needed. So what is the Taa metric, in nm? 0.80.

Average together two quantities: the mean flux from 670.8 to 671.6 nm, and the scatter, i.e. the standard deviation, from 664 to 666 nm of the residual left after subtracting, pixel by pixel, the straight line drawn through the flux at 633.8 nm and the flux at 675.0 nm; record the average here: 1.00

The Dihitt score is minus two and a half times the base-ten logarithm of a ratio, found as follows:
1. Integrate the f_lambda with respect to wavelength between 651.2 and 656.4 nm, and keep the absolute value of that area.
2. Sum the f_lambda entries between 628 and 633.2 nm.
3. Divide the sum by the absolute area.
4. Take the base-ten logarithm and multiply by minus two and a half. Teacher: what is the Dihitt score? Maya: -0.984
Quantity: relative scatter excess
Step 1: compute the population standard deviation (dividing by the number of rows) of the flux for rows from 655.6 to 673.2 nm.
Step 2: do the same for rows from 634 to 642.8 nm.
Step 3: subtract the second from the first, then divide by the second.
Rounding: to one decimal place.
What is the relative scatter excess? -0.2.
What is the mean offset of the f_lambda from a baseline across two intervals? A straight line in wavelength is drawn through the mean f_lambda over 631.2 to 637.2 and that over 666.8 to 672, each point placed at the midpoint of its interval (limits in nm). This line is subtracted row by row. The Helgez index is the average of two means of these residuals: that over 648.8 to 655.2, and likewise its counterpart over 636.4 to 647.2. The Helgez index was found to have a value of 0.018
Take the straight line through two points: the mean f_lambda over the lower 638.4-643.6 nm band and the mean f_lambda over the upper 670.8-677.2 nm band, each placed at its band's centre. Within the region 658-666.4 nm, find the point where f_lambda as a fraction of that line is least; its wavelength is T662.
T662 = 660.2 nm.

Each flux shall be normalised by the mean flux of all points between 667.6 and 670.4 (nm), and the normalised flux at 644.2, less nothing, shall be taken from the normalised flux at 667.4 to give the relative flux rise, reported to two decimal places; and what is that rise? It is 0.04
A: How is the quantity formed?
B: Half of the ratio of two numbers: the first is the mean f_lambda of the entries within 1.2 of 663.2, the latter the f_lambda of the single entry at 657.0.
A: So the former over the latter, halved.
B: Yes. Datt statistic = 0.501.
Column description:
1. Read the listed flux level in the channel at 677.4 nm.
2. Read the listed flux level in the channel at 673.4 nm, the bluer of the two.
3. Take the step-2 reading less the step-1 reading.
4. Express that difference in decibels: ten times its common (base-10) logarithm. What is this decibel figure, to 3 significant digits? -10.5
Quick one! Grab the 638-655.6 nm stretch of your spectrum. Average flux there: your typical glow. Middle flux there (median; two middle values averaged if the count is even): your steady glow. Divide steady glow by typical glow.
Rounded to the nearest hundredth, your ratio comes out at 1.00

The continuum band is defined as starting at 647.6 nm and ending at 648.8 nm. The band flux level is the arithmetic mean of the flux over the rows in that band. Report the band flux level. 2.09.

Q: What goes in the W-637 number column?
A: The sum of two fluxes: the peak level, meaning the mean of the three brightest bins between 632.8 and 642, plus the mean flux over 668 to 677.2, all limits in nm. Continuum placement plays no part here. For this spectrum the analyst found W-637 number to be 3.99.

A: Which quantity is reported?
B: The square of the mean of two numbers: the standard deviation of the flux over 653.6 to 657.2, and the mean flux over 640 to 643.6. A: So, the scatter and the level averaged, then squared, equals 0.95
